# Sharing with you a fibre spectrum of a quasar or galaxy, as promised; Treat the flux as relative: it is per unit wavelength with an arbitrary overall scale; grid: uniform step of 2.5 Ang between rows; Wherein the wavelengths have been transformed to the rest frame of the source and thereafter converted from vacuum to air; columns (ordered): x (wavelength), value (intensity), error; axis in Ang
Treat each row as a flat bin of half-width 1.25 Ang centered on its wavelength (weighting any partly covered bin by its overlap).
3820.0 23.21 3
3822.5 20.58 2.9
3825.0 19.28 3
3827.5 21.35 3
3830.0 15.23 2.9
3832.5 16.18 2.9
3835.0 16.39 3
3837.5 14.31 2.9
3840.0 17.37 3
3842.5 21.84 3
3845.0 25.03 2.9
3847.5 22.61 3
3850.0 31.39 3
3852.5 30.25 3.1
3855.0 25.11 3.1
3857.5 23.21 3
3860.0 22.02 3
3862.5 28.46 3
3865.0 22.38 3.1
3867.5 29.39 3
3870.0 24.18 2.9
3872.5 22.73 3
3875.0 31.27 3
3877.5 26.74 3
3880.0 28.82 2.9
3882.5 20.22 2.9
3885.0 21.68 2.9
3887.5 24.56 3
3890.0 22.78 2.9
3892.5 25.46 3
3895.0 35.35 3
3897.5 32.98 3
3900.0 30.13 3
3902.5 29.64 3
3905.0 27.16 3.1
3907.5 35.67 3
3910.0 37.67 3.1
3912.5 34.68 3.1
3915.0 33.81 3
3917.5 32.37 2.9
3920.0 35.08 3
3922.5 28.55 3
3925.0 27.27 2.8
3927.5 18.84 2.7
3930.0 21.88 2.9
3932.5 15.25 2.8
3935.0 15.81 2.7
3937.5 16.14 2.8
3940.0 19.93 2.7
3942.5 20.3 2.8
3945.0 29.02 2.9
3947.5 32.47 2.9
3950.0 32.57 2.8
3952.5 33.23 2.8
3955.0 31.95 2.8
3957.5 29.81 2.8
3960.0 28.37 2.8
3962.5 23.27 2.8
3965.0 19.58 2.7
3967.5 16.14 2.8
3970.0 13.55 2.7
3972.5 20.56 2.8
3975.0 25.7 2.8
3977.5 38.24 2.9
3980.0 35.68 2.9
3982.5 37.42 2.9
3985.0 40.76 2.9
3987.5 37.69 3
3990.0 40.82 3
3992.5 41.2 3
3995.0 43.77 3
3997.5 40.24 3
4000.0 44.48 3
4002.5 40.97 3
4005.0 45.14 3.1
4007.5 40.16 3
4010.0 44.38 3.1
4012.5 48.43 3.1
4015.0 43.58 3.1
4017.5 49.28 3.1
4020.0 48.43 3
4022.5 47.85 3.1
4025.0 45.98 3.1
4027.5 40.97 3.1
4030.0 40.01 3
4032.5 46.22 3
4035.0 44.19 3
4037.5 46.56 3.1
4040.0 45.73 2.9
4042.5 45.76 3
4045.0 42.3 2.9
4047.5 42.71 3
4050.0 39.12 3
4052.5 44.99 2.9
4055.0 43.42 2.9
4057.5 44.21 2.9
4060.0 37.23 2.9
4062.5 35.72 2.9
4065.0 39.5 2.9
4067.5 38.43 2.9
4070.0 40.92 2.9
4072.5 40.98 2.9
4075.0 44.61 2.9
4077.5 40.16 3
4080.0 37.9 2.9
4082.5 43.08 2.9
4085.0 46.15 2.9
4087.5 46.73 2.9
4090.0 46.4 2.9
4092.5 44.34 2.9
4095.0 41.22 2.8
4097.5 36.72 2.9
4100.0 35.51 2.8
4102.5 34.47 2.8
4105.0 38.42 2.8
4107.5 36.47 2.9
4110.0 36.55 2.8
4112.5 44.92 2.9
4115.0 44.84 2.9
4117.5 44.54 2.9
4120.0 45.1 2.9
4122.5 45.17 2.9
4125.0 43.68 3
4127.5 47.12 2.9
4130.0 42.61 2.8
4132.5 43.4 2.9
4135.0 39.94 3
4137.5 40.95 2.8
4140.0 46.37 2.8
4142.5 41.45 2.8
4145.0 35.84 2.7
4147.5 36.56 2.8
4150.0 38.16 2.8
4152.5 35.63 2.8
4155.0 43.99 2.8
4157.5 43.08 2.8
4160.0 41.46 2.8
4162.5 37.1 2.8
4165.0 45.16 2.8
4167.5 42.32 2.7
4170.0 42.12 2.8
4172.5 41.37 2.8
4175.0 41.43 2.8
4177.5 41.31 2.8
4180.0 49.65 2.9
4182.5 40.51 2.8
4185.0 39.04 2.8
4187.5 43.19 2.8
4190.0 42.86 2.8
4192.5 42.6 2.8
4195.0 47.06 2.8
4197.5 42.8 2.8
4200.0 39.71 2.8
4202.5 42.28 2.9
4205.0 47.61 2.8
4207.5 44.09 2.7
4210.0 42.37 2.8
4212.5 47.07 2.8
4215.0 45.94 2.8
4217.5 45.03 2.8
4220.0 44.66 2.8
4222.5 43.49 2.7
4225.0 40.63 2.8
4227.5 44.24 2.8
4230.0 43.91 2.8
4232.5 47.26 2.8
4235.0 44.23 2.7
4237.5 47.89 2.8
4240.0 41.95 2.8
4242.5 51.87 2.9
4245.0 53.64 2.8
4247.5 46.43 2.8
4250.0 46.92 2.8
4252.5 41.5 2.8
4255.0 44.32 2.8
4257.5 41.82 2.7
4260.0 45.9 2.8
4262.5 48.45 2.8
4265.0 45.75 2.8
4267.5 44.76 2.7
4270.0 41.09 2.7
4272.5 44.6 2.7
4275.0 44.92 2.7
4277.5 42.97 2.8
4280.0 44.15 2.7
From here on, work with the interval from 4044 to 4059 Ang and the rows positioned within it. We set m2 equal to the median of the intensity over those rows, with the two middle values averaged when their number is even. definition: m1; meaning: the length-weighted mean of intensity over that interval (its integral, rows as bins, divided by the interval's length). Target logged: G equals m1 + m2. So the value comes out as 86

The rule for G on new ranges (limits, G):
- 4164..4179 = 84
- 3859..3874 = 48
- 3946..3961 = 64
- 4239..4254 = 94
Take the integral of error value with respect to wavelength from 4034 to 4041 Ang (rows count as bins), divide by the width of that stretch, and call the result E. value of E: 3.00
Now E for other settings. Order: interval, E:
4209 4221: 2.80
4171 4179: 2.80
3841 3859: 3.01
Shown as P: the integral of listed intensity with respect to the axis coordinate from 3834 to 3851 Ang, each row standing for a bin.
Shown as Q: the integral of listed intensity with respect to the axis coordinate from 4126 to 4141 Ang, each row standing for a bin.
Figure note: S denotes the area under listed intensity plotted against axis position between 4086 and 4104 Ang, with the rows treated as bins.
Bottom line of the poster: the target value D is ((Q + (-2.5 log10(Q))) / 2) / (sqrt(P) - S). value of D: -0.45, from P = 360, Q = 650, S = 735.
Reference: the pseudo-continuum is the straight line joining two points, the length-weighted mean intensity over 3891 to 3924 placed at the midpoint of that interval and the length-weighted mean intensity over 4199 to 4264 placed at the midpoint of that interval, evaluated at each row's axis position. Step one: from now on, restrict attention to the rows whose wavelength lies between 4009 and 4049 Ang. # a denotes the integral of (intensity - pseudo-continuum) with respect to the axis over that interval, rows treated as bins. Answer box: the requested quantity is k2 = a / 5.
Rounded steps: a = 325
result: 65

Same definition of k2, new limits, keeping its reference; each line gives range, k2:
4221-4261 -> -1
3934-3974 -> -80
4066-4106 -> 14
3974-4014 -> 39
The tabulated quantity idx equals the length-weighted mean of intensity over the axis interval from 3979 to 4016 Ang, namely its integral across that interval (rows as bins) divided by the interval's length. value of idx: 41.7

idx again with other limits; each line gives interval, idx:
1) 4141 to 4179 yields 40.6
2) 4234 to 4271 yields 45.8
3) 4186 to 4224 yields 44.0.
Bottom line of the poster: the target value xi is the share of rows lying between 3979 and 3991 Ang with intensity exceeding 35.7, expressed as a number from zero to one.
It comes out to 0.80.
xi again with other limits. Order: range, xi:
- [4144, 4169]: 0.90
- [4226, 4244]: 1.00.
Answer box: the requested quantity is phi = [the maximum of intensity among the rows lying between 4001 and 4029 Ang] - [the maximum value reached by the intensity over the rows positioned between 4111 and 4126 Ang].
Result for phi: 4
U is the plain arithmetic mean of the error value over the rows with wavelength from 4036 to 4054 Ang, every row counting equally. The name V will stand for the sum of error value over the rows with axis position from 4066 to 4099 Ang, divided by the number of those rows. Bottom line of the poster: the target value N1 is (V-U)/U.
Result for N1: -0.02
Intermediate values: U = 2.97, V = 2.90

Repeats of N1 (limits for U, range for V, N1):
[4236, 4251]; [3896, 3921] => 0.07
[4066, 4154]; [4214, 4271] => -0.03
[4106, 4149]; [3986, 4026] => 0.06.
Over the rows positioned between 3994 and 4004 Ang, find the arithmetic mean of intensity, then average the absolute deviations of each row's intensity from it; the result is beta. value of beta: 1.8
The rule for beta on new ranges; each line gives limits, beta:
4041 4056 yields 1.7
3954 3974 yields 5.4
